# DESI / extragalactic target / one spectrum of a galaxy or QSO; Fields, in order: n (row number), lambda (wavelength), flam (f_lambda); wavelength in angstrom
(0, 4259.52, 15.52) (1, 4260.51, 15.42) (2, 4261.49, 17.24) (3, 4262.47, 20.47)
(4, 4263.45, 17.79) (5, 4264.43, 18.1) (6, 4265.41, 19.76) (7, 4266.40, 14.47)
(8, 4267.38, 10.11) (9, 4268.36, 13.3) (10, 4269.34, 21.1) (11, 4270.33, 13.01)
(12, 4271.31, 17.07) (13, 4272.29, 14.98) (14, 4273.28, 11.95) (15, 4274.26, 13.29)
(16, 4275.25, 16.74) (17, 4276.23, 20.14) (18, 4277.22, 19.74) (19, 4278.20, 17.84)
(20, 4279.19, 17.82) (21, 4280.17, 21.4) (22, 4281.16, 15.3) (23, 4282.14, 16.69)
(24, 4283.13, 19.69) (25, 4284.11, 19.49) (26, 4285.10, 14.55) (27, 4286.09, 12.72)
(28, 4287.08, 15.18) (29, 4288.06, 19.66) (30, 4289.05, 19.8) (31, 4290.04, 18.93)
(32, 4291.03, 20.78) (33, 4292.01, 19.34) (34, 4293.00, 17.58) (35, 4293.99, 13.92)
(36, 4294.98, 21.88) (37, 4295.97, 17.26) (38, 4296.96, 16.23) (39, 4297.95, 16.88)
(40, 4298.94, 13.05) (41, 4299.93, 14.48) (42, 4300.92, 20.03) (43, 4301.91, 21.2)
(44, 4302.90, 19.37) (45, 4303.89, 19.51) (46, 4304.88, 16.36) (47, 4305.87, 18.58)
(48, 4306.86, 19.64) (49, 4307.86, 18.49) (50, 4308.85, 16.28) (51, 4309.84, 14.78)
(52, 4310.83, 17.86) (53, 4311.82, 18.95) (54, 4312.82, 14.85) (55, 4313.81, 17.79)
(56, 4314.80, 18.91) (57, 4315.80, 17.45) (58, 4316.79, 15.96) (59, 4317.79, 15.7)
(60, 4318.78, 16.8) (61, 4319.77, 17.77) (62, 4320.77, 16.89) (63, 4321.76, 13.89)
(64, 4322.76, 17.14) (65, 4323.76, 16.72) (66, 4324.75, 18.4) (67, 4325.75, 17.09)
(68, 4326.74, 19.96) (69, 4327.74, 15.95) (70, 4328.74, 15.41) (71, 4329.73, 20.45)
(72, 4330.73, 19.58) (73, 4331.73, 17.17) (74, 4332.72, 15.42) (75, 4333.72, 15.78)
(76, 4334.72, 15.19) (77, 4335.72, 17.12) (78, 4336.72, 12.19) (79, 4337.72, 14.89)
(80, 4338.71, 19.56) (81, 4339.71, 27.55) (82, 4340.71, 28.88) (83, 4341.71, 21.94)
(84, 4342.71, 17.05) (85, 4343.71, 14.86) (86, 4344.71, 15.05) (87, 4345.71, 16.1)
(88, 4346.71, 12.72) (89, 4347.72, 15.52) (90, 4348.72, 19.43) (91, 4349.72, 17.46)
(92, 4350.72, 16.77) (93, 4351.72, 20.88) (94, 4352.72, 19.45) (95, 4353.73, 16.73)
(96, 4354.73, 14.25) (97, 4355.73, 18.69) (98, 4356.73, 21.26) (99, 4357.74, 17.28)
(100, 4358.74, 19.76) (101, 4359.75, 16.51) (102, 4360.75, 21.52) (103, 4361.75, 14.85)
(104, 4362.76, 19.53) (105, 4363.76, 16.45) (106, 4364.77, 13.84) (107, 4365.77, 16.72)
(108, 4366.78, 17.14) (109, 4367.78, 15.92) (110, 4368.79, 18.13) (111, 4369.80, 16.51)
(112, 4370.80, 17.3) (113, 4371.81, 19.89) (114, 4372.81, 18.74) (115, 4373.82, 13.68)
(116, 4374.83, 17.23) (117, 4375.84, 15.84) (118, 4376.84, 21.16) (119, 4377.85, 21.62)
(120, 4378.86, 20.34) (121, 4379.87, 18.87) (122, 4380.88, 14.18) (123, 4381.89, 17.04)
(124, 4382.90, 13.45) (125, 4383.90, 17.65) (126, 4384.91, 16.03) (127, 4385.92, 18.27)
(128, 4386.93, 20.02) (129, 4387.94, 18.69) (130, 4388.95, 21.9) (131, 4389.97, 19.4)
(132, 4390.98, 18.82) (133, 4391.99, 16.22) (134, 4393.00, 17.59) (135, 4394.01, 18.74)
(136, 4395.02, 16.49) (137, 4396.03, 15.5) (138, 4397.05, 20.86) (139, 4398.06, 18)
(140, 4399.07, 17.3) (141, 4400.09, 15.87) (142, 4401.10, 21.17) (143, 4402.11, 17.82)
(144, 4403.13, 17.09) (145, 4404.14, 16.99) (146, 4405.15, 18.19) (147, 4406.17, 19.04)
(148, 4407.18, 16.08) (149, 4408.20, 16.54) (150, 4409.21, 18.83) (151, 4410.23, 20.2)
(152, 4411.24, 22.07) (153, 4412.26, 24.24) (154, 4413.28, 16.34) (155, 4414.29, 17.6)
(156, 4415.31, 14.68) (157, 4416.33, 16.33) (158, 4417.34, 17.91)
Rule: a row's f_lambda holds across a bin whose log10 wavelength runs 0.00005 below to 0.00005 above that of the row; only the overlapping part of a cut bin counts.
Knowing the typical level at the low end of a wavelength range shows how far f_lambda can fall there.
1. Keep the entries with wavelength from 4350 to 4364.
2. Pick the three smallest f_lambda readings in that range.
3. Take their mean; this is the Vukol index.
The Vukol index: 15.2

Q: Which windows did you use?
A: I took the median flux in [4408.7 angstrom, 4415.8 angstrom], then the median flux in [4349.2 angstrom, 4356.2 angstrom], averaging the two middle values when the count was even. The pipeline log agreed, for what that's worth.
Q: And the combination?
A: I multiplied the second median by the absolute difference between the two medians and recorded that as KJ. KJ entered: 24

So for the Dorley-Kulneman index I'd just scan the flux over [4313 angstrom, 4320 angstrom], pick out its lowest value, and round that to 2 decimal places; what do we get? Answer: 15.70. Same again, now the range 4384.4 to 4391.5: 16.03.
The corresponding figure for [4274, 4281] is 13.29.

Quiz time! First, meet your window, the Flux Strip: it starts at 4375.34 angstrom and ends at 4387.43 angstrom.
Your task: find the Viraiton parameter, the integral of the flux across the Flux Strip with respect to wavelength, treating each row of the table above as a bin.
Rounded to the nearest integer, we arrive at 216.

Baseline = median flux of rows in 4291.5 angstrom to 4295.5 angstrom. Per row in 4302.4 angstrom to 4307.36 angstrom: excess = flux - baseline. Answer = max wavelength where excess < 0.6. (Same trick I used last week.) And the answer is 4305.87 angstrom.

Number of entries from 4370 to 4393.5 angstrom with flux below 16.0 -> 4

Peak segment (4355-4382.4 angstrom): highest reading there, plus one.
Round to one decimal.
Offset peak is 22.6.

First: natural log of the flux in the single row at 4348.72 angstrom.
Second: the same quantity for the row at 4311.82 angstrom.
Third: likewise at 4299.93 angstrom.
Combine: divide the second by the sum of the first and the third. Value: 0.522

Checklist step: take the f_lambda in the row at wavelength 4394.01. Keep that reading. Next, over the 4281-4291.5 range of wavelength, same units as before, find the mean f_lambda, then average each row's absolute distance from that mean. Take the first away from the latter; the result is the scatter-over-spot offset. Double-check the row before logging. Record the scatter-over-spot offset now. -16.3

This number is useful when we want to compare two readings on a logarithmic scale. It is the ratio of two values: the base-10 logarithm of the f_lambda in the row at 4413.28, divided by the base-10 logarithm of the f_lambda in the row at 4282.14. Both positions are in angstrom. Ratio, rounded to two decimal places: 0.99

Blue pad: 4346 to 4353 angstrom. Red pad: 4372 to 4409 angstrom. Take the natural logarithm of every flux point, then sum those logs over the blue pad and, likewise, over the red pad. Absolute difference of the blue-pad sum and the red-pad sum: 84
